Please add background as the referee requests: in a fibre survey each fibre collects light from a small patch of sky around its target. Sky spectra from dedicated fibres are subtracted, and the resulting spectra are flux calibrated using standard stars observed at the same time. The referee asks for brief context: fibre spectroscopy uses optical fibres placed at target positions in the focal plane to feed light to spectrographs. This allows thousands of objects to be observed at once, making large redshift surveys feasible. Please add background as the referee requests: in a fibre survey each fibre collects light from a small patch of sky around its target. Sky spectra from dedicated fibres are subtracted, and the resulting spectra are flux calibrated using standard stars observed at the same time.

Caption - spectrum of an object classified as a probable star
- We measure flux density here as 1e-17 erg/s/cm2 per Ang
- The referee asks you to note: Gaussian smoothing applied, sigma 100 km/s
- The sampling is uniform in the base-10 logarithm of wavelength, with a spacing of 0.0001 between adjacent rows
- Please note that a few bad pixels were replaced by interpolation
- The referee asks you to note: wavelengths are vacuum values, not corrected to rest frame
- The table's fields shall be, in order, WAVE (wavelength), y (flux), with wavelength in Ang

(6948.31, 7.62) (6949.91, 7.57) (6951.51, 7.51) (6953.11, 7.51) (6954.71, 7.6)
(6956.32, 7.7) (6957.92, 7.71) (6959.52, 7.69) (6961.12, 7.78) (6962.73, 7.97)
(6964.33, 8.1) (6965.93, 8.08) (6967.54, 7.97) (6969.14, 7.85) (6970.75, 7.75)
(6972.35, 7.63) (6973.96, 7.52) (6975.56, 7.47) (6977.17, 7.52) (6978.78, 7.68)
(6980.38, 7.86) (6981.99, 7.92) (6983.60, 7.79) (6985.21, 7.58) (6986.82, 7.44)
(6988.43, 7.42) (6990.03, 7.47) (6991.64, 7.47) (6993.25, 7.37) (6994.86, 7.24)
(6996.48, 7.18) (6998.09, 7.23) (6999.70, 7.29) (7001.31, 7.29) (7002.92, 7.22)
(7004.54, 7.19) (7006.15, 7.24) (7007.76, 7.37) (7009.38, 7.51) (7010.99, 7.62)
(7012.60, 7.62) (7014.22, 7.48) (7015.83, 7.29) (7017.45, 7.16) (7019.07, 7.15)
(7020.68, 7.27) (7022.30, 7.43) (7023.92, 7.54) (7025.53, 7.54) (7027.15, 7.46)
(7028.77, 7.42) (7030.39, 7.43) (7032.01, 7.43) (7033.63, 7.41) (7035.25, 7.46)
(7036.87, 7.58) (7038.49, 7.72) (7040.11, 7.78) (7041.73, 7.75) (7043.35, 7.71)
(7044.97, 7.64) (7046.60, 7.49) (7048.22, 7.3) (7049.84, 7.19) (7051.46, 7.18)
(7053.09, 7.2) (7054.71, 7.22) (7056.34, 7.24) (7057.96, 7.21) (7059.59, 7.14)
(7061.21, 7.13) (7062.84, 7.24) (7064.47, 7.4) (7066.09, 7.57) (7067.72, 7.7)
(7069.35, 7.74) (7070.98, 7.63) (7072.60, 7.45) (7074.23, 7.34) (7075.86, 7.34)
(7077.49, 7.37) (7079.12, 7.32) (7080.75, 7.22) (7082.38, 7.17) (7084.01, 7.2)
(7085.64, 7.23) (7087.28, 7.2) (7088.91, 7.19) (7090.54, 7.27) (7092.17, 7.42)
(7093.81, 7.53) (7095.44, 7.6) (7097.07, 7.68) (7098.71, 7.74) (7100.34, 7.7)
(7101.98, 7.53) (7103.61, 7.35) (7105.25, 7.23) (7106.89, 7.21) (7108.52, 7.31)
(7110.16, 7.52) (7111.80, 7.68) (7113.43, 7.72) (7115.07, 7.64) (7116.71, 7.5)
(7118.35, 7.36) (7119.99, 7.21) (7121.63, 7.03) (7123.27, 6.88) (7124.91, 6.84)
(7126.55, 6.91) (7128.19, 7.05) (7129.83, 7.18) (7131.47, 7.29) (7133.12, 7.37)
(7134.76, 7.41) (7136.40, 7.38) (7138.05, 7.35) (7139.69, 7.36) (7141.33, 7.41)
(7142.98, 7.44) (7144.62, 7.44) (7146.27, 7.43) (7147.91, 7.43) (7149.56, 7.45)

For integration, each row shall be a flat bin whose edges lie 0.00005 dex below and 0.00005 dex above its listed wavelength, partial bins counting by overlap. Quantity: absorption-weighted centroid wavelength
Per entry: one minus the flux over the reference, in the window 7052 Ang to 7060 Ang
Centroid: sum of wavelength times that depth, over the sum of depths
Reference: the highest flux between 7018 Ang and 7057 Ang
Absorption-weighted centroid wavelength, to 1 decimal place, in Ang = 7056.4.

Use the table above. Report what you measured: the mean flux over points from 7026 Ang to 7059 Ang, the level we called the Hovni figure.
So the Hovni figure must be 7.44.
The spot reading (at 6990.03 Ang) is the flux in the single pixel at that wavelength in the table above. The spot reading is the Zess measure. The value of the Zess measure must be 7.47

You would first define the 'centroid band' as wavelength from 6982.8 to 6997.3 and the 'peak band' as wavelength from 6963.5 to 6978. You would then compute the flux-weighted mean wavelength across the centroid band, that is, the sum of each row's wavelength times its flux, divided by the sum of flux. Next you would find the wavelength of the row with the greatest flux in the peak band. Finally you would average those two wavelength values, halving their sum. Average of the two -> 6977.1 Ang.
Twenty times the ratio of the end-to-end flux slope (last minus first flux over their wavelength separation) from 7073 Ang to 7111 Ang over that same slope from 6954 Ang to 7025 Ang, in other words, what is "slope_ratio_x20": -116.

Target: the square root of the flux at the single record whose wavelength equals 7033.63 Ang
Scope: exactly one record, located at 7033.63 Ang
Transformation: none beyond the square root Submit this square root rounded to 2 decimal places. 2.72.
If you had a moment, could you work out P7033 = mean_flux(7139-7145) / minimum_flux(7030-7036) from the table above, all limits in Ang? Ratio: 1.00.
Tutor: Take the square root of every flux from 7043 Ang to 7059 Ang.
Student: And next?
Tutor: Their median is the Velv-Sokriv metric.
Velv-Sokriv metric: 2.69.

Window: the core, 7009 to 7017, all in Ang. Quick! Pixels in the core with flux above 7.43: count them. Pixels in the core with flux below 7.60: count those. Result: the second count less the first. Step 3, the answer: -1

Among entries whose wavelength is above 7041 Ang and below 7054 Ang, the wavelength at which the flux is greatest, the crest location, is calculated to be 7041.73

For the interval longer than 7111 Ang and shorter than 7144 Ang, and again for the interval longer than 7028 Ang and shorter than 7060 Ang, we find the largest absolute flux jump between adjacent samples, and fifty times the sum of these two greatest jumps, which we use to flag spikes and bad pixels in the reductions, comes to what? 18.5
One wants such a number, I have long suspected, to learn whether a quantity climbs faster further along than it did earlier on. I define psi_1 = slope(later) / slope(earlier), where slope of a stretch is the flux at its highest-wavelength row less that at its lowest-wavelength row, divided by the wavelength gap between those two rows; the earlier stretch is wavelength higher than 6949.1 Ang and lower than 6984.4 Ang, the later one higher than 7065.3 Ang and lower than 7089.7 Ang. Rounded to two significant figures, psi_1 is -2.6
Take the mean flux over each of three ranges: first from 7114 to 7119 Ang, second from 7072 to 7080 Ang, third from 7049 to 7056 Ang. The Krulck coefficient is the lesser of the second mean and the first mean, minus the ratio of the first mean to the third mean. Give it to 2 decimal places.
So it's 6.32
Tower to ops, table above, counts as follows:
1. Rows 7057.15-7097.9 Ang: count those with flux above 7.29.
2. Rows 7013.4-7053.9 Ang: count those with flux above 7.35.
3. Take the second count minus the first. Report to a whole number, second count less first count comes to 3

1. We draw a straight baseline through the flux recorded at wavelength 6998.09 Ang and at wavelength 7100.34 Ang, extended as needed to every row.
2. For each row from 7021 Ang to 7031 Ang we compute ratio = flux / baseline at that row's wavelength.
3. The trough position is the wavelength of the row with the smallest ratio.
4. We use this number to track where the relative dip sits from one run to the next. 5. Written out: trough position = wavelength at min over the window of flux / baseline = 7028.77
